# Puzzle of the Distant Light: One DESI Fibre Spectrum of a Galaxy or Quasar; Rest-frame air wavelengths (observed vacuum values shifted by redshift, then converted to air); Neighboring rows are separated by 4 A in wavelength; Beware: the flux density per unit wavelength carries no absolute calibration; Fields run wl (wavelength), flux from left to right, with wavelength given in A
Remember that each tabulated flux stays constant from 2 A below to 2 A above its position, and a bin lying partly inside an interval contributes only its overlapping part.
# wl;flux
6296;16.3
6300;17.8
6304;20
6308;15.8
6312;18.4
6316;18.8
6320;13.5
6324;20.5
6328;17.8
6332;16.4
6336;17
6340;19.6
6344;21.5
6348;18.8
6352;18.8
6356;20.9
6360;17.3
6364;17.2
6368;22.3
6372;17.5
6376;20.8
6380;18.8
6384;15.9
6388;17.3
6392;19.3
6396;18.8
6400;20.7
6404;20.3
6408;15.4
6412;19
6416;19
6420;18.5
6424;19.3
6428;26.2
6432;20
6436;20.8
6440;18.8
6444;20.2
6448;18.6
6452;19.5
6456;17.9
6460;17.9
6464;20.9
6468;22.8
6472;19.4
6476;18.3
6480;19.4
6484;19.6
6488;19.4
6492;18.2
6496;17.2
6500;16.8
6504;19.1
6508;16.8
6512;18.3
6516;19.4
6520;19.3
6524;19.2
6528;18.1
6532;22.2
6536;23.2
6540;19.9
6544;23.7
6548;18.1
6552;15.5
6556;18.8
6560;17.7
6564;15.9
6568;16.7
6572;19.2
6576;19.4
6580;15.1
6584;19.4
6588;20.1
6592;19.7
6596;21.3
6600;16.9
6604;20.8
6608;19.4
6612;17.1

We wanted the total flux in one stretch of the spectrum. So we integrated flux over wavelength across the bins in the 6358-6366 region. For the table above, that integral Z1 138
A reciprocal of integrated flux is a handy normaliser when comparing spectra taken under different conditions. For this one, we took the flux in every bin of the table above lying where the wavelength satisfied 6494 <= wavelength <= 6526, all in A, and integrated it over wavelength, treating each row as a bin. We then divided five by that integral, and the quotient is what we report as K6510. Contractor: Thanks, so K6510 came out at 0.0086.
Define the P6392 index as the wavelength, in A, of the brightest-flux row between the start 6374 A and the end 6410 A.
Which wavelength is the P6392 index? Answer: 6376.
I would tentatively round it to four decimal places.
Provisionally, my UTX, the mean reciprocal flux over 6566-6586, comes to 0.0563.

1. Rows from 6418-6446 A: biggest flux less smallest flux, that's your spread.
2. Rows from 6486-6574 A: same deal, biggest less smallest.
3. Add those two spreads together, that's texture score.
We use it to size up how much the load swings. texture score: 15.9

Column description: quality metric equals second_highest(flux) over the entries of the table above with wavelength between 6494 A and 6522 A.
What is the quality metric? 19.3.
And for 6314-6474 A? 22.8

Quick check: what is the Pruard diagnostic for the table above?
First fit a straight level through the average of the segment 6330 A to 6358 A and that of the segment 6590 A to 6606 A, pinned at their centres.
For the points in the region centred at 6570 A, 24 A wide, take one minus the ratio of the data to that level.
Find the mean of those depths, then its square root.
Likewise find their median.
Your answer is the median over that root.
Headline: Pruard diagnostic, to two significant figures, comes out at 0.36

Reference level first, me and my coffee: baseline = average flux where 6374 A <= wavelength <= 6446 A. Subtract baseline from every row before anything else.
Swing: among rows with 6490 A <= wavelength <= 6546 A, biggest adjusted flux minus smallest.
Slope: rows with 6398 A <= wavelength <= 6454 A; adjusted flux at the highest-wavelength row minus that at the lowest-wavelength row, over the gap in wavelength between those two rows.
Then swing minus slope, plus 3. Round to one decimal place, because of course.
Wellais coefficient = 9.9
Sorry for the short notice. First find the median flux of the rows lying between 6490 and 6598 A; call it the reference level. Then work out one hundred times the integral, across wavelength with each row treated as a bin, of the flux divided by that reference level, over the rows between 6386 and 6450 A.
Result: 6538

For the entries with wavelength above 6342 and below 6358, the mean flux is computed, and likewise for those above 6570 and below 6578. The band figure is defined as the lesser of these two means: 19.3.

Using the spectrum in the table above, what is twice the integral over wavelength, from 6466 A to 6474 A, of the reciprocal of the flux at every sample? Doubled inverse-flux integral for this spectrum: 0.763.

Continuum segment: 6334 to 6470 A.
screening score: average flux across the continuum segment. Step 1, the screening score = 19.3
